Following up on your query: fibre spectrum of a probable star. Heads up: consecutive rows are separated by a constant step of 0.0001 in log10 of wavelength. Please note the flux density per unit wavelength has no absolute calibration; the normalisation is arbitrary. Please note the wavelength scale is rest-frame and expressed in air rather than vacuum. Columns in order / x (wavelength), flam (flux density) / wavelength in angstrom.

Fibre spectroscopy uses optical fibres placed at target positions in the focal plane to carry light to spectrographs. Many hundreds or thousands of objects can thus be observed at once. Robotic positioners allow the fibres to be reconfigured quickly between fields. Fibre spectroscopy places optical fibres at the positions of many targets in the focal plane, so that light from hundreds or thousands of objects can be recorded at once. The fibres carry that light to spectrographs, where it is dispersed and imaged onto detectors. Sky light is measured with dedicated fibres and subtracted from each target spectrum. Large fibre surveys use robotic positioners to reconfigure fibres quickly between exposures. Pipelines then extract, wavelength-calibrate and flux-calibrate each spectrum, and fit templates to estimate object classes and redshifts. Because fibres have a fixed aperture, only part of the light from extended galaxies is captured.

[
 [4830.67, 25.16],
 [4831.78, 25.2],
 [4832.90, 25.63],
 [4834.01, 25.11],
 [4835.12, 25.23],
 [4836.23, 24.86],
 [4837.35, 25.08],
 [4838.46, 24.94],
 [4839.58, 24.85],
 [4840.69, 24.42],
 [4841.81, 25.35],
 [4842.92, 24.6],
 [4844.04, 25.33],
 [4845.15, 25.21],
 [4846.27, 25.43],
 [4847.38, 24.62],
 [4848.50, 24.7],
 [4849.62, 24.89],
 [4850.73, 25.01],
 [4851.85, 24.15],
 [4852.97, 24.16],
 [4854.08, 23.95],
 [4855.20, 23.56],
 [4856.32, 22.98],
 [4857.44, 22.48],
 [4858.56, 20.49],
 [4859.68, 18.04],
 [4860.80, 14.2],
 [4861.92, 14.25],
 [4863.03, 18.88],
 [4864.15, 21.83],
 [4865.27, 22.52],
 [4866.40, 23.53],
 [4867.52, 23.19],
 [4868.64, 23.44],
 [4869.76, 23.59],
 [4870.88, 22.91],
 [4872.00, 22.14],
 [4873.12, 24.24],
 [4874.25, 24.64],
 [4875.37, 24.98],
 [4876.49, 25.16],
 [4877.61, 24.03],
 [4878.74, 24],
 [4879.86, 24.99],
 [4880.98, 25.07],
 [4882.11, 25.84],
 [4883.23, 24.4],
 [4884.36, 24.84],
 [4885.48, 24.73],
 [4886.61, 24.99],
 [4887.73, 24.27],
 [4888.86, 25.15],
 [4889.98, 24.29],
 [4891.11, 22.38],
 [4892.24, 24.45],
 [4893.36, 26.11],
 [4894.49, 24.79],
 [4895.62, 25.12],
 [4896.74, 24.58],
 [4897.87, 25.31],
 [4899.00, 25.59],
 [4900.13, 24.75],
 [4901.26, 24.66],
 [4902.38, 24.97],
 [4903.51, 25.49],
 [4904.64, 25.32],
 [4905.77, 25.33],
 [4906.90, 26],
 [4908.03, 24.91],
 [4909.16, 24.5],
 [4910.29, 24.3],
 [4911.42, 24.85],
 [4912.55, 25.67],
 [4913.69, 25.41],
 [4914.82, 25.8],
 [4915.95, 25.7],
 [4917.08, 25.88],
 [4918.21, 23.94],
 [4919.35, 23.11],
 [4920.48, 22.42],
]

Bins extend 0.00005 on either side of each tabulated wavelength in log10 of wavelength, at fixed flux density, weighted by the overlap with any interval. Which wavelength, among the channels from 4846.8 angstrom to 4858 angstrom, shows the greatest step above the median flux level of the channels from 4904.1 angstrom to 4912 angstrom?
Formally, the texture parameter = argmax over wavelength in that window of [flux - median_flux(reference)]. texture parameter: 4850.73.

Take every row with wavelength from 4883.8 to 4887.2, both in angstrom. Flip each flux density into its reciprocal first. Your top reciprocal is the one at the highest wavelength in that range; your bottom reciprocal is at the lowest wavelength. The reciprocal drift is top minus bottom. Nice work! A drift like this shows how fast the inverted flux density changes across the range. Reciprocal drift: 0.000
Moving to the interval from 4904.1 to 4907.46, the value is -0.001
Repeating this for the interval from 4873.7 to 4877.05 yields -0.001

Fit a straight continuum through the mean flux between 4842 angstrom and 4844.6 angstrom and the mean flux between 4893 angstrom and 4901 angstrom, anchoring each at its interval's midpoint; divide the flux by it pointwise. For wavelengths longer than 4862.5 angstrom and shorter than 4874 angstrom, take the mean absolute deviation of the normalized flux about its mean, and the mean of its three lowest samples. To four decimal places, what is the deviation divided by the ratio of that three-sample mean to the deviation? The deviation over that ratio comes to 0.0020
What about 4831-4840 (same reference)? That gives 0.0001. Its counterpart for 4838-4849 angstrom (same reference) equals 0.0002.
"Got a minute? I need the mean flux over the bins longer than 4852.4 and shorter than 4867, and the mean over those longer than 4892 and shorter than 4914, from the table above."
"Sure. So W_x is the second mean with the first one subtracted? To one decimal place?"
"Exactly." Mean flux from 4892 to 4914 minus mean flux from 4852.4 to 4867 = 4.3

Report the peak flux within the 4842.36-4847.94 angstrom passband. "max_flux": 25.43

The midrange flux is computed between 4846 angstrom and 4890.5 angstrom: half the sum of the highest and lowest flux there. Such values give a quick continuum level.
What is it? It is 20.0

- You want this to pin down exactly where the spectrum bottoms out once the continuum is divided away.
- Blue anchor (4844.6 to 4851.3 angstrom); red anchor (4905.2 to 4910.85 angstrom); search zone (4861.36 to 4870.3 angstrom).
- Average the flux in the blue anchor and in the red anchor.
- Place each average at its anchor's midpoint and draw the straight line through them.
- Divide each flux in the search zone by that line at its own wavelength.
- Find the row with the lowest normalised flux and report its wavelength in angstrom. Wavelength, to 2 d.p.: 4861.92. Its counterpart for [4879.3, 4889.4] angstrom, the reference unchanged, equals 4887.73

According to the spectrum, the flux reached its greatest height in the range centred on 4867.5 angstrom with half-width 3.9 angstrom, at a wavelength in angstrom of 4869.76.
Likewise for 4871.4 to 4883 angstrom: 4882.11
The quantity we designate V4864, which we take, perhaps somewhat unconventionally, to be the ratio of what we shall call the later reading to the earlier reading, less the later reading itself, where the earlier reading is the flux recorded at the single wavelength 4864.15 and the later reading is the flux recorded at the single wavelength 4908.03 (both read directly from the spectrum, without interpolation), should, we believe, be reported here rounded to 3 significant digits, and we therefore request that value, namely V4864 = -23.8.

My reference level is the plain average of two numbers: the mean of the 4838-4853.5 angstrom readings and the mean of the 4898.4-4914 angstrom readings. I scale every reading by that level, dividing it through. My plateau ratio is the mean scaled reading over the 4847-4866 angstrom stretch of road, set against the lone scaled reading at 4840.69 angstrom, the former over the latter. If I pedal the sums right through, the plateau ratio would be 0.89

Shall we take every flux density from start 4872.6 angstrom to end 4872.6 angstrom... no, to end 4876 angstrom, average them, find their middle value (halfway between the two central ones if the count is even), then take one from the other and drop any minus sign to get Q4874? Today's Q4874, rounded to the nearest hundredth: 0.02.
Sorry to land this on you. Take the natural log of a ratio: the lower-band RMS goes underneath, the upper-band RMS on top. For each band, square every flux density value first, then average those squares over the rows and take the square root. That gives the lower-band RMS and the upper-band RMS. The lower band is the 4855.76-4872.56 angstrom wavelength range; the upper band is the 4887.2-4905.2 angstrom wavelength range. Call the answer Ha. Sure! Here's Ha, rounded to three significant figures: 0.159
